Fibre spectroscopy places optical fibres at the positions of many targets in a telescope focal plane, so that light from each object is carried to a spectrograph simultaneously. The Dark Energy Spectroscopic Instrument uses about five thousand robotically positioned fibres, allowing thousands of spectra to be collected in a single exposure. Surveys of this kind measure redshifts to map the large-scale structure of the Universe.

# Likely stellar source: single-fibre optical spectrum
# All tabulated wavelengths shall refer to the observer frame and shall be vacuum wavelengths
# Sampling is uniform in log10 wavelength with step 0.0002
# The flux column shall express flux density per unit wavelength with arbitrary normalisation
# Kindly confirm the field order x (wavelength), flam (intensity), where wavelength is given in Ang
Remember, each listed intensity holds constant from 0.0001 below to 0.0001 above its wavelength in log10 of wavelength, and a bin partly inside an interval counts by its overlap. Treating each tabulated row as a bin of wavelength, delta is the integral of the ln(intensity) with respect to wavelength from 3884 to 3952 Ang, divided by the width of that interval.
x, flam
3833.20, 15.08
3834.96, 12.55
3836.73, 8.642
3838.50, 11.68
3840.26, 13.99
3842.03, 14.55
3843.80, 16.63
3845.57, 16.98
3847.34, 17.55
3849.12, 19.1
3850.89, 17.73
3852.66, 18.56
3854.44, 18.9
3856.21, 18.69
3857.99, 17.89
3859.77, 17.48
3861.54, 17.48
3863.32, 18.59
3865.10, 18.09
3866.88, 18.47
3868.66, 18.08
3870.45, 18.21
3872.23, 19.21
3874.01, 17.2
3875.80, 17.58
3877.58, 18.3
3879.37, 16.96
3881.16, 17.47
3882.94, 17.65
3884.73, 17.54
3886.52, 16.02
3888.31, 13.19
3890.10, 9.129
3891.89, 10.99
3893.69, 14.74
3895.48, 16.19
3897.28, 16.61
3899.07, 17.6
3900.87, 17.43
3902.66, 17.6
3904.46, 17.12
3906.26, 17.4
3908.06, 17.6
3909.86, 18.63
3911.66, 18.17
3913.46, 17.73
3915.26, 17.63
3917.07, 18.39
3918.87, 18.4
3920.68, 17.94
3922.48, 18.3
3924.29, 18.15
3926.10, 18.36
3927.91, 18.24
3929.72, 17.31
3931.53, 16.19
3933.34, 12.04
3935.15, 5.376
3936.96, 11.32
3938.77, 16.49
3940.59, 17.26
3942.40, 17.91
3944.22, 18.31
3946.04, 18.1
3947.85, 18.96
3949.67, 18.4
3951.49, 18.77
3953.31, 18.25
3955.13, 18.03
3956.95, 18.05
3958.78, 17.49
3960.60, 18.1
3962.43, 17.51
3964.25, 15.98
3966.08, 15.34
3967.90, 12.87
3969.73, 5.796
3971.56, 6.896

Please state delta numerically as 2.78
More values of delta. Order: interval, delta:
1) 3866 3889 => 2.85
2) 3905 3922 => 2.89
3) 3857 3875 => 2.89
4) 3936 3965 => 2.85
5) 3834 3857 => 2.74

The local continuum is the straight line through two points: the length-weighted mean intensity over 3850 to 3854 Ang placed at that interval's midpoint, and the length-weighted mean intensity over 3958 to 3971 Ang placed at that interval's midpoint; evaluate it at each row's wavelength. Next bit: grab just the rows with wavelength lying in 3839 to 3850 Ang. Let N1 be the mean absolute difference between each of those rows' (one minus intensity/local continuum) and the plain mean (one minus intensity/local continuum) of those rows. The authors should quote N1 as 0.083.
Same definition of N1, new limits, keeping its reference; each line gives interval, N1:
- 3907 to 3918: 0.024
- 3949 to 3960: 0.013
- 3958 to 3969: 0.095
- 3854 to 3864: 0.029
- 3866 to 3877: 0.026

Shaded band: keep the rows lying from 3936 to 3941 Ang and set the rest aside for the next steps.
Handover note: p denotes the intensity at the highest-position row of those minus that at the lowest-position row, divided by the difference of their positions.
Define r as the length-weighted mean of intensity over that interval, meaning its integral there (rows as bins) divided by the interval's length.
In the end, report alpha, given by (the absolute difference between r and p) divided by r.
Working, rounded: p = 1.6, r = 14.7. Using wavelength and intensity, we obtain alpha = 0.89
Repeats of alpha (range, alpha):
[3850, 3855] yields 0.98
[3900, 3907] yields 1.00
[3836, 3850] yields 0.94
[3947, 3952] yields 1.00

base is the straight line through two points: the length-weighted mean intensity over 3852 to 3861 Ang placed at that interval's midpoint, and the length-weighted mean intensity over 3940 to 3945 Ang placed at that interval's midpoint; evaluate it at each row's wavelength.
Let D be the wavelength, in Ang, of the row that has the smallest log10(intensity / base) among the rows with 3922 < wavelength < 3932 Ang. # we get 3931.53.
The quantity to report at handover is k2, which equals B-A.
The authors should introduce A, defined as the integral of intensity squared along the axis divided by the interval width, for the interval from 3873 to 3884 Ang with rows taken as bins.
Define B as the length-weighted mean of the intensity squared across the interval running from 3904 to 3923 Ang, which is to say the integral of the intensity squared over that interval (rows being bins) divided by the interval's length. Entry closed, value 14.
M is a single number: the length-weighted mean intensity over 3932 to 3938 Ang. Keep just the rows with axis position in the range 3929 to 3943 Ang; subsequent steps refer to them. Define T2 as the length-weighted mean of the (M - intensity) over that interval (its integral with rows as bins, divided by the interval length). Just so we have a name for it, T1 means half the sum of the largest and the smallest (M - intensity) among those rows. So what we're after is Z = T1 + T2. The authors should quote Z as -5.3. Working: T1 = -1.4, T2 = -3.89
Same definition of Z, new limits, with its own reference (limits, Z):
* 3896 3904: -13.9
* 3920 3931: -15.4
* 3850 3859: -16.2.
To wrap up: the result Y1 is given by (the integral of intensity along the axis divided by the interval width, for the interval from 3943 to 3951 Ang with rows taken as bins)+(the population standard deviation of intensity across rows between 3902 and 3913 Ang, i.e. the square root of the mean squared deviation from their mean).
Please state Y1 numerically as 18.94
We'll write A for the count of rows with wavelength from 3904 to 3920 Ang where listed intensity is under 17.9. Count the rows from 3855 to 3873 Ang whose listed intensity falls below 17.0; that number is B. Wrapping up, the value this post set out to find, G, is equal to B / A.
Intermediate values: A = 5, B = 0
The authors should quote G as 0.0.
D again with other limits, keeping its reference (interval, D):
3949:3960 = 3958.78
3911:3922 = 3915.26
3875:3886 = 3879.37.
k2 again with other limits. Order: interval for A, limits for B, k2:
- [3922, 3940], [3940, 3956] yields 87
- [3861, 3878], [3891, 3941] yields -52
